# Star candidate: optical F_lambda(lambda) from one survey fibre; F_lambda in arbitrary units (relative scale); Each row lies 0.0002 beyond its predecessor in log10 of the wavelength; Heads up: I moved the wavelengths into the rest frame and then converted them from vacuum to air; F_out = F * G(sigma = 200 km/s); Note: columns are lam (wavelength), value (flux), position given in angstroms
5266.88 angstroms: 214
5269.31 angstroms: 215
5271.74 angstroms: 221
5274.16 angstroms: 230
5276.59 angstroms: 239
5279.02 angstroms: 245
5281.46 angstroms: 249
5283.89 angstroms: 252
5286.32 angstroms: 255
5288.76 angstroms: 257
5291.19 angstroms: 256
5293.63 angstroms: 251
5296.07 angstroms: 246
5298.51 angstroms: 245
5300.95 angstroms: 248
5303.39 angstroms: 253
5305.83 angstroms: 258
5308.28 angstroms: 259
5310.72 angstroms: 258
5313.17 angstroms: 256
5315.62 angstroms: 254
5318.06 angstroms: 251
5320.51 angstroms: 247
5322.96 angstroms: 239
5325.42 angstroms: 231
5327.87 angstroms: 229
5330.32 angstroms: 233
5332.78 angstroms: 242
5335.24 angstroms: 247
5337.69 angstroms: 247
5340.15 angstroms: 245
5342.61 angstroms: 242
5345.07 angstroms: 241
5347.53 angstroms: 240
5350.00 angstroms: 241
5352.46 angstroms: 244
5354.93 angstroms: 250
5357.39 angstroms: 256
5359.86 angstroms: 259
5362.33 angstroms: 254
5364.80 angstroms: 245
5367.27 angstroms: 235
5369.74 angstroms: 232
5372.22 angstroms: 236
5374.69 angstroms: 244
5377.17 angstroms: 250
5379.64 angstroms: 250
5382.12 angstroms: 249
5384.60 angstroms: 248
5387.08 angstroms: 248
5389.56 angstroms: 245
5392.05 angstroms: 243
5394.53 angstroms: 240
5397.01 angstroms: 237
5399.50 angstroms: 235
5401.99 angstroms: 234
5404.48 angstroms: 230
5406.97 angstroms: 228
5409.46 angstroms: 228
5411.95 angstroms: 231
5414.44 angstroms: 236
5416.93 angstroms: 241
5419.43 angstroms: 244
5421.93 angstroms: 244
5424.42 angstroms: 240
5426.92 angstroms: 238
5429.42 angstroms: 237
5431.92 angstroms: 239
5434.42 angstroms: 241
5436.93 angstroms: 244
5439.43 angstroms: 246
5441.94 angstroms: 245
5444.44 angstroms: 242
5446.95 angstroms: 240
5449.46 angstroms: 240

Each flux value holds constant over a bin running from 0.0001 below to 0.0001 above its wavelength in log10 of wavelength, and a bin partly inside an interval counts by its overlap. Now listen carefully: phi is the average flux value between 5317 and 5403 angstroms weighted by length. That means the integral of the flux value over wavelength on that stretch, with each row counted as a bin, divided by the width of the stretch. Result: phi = 243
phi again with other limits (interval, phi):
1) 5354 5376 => 246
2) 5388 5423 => 237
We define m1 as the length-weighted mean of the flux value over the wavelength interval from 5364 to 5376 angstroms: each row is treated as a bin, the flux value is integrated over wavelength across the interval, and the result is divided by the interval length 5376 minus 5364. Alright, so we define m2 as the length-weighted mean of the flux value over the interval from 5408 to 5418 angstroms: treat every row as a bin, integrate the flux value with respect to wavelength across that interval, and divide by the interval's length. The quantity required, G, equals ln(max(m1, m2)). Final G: 5.47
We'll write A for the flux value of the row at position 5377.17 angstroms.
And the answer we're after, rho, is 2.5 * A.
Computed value 625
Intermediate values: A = 250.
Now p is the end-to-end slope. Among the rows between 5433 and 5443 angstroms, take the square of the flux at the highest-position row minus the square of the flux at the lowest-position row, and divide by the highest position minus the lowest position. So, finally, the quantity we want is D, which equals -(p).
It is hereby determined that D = -259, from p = 259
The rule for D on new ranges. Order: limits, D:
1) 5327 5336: -1163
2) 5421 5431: 450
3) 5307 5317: 349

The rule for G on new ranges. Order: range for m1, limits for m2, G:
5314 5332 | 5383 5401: 5.49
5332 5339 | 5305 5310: 5.55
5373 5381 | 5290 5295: 5.53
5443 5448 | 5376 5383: 5.52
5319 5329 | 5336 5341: 5.51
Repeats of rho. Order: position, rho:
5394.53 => 600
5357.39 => 640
